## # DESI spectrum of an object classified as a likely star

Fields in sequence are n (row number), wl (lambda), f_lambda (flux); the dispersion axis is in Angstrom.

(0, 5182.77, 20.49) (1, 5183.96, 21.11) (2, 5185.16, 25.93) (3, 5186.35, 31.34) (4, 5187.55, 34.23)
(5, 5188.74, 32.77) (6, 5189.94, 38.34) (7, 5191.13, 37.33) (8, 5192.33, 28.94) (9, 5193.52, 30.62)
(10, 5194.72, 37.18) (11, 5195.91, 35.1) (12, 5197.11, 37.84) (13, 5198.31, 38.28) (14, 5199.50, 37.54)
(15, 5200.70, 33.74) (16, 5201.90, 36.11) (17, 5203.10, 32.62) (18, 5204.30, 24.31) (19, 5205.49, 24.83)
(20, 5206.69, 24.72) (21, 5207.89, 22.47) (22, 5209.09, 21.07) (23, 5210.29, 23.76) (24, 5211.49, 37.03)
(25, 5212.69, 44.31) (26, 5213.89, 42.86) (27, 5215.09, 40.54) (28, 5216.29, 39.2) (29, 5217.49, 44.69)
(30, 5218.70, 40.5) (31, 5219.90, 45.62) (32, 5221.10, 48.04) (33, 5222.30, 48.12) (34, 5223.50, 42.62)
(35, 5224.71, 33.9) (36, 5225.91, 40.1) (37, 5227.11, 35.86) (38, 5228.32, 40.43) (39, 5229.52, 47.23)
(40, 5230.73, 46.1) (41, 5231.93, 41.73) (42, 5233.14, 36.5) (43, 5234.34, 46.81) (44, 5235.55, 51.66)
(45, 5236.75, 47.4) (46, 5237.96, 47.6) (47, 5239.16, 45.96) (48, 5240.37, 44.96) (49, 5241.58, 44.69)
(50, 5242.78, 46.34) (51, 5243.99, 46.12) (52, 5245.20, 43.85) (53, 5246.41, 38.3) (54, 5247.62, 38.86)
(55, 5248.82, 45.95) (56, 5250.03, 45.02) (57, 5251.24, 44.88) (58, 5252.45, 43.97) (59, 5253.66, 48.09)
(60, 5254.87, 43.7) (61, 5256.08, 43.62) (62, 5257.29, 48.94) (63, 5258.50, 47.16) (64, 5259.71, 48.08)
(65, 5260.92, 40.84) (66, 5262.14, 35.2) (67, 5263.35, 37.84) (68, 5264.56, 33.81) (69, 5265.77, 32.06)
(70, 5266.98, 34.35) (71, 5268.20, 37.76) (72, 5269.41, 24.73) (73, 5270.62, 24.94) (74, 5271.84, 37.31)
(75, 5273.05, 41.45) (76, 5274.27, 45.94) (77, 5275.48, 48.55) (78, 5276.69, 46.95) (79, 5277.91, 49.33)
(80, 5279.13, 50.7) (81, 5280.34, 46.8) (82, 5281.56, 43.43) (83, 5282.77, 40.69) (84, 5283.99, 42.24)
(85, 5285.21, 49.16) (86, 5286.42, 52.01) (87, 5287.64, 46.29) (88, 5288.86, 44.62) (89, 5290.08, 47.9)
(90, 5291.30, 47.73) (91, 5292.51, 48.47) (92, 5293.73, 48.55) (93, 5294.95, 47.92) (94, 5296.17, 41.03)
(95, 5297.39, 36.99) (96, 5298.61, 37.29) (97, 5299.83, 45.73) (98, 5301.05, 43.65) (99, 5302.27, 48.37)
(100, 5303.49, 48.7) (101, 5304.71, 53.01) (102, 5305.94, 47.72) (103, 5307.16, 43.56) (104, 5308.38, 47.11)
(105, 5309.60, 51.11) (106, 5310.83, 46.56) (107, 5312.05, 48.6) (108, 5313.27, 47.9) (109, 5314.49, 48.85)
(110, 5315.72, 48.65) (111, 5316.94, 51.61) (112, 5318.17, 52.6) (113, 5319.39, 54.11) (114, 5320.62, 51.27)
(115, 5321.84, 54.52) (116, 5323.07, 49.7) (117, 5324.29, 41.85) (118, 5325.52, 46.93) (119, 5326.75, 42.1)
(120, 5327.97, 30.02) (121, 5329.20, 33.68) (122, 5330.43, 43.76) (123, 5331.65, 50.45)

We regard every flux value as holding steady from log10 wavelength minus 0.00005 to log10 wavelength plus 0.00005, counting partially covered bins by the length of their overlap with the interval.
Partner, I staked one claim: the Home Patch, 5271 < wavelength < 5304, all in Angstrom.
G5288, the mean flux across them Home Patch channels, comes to 45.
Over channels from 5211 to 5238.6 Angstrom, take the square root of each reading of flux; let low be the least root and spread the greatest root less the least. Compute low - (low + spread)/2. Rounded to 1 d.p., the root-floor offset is 2.2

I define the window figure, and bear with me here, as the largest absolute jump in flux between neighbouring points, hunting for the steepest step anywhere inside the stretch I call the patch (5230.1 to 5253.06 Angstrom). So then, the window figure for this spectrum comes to 10.3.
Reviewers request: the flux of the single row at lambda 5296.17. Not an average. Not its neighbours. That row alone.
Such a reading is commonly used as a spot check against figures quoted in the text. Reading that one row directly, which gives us 41.03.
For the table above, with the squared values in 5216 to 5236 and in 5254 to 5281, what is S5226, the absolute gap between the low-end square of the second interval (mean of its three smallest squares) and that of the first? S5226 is 502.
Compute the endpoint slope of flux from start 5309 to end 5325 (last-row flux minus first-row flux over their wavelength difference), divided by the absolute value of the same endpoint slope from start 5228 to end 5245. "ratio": -1.7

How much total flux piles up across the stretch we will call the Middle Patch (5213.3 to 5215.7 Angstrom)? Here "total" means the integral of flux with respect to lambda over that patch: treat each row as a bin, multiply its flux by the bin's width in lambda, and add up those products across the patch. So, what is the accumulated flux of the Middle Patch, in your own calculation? 100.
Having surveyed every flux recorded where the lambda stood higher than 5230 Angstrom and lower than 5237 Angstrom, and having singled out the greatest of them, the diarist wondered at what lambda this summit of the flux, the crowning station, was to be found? 5235.55 Angstrom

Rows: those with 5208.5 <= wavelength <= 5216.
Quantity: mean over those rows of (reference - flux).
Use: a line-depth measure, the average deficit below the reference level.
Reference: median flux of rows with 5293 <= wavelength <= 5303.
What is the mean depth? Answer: 10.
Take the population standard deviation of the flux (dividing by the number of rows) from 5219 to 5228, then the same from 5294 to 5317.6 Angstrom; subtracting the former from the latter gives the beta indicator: -1.0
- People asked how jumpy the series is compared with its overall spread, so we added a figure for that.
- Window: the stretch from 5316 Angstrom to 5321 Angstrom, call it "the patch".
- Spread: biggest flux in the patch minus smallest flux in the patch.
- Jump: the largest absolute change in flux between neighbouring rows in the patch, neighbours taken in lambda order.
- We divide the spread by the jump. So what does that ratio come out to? 1.0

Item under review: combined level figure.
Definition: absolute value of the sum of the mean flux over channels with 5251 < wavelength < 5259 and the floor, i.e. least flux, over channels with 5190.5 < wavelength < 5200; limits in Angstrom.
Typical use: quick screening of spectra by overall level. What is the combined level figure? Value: 74.7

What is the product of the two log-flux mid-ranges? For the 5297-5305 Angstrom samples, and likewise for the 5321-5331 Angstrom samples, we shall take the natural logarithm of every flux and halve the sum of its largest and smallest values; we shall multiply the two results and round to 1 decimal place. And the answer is 14.0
